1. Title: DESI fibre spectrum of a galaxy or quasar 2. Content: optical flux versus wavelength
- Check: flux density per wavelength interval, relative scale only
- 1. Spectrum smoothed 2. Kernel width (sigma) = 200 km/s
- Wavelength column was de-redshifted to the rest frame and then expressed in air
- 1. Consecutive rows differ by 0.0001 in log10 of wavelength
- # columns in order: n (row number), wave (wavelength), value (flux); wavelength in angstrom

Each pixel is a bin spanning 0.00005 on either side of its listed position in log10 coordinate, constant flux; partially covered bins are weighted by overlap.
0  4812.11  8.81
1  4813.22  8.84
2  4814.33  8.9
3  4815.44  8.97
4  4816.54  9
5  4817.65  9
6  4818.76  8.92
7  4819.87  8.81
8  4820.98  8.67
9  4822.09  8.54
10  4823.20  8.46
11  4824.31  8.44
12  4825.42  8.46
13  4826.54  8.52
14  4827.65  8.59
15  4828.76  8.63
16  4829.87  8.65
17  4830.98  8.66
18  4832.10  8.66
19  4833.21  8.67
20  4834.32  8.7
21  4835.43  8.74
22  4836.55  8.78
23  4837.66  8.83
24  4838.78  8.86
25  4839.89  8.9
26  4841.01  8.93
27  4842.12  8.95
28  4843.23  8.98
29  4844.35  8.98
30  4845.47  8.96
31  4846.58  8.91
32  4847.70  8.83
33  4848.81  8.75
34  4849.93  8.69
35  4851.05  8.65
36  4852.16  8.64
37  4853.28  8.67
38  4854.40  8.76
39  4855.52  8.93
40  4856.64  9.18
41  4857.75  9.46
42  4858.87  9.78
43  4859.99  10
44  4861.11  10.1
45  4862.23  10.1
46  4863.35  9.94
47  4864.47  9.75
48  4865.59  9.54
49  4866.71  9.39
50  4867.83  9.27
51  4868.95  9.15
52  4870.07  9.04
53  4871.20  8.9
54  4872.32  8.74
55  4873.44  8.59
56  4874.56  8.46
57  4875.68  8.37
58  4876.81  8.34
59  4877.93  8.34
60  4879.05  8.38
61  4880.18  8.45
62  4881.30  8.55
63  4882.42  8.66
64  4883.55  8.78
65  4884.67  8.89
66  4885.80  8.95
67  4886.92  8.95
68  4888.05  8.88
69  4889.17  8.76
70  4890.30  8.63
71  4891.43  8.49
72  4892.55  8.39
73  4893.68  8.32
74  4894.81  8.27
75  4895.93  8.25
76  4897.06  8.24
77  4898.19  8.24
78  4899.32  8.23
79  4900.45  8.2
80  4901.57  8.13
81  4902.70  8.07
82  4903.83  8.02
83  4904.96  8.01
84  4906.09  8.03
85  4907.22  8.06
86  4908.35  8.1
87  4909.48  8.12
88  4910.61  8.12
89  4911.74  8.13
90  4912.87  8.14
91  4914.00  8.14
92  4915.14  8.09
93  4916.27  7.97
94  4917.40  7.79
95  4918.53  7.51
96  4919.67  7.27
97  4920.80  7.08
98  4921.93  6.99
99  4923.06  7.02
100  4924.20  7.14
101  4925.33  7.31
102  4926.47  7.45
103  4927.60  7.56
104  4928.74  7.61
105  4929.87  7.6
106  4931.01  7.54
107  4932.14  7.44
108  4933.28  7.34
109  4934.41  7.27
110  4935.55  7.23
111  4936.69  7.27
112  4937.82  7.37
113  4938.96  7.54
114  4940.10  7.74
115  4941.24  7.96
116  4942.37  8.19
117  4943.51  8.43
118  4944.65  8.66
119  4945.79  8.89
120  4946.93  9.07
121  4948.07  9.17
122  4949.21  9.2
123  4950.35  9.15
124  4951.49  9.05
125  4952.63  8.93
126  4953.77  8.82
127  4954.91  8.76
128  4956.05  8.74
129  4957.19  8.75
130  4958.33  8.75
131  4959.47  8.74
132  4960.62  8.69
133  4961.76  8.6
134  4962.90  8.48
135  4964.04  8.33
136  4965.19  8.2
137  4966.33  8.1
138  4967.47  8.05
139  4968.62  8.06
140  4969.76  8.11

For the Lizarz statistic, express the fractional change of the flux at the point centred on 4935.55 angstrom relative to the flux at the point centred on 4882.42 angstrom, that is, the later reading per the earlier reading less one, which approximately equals -0.17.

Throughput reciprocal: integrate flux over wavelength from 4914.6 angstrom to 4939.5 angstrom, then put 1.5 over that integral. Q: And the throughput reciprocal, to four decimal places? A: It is 0.0081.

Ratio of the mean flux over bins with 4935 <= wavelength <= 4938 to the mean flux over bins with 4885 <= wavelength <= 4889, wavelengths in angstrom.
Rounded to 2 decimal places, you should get 0.82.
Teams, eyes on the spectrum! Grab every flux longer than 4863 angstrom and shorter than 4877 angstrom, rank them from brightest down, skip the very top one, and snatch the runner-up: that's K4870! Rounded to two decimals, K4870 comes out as 9.75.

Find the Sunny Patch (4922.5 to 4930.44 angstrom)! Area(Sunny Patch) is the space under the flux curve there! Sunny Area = 59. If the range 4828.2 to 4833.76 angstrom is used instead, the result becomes 48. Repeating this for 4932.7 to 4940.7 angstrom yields 59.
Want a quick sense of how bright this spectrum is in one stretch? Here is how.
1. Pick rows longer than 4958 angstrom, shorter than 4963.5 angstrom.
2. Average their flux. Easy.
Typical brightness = 8.65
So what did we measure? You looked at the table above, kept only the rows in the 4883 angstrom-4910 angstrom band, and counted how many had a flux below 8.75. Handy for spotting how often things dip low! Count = 18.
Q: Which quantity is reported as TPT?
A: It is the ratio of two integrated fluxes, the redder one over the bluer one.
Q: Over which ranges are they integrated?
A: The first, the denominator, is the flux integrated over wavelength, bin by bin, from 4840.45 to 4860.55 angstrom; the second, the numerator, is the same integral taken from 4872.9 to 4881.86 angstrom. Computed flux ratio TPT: 0.4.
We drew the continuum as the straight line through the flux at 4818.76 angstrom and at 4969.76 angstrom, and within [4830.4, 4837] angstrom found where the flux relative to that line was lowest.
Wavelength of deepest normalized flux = 4830.98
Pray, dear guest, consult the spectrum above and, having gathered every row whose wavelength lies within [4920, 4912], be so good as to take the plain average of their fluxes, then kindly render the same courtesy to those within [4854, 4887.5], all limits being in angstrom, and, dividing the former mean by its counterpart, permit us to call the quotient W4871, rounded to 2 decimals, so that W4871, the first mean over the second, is 0.87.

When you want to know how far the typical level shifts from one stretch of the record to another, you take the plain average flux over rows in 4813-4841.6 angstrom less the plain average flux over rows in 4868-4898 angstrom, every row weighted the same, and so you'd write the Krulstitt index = 0.1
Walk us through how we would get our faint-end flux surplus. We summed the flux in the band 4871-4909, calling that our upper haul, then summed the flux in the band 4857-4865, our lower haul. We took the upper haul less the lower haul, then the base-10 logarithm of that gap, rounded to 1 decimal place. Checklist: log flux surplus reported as 2.3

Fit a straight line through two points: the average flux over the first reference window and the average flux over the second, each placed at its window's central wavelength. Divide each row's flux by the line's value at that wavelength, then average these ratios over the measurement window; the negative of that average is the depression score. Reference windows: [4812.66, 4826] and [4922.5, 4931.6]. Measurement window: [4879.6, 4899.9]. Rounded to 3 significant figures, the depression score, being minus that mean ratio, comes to -1.09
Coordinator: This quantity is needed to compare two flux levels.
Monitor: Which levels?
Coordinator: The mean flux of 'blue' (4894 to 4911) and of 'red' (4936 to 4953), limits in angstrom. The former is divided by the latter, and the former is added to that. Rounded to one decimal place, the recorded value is 9.1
